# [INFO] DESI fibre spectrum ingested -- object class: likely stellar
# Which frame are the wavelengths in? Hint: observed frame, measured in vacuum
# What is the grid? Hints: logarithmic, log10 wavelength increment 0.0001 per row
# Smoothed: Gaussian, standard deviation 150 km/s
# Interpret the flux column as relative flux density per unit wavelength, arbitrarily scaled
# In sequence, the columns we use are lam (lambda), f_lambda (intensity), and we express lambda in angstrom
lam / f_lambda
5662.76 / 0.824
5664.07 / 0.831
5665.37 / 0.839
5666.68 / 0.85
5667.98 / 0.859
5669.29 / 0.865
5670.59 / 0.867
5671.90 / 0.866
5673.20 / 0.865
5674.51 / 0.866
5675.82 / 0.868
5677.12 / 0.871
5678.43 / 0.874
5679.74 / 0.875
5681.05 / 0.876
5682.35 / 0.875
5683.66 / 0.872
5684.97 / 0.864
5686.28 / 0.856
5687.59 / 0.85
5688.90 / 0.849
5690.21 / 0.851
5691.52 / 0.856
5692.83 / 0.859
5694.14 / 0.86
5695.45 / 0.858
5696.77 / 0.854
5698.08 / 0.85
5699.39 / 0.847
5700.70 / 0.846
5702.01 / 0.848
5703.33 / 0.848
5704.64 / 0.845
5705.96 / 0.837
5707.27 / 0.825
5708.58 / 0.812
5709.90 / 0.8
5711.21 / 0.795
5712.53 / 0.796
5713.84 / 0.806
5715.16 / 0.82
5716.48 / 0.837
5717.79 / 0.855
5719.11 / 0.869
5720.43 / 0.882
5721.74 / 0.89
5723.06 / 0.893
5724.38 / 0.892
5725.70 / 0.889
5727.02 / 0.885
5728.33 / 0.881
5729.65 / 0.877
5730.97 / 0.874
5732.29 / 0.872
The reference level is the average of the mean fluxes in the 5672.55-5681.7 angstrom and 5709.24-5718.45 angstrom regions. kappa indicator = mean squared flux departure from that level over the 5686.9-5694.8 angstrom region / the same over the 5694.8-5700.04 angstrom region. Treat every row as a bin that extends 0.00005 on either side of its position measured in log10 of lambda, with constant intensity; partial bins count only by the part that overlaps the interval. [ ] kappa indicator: 1.4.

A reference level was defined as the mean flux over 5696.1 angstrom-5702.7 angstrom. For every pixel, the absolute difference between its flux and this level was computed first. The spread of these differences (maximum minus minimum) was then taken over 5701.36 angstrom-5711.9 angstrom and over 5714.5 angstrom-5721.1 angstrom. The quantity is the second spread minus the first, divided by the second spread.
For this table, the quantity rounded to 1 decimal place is -1.0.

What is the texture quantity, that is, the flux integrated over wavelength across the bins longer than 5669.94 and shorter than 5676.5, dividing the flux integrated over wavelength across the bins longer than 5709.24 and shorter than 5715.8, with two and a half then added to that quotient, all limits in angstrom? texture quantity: 3.43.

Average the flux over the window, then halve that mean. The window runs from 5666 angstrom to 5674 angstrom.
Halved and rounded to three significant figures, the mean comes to 0.431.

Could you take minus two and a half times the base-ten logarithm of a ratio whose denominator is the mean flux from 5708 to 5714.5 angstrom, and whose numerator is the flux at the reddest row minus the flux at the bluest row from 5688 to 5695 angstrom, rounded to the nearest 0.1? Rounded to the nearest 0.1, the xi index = 4.7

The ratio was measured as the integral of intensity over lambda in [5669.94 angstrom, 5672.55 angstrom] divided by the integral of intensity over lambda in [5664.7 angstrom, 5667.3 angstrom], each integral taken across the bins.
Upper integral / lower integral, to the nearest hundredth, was 1.03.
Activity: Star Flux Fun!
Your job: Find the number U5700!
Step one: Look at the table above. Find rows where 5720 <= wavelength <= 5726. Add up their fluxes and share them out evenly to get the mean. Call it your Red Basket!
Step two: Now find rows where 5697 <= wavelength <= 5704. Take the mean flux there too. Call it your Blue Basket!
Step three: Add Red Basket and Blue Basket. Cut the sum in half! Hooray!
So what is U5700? 0.869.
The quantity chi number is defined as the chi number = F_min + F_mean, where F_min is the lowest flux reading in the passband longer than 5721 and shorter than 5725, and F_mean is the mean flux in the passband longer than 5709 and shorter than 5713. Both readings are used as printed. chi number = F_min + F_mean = 1.69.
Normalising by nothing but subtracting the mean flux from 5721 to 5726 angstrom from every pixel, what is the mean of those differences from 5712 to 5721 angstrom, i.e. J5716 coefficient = -0.053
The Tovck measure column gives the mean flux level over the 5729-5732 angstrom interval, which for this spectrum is 0.875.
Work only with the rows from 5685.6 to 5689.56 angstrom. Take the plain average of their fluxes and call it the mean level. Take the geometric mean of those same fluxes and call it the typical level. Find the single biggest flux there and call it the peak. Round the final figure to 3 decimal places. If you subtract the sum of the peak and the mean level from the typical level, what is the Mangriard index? -0.856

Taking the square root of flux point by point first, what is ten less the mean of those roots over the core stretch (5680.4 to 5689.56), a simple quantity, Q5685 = 9.07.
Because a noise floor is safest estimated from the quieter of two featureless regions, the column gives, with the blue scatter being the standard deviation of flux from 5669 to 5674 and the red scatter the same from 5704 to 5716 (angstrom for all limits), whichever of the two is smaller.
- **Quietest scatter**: 0.001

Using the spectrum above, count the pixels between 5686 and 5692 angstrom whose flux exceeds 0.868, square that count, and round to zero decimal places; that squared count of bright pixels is 0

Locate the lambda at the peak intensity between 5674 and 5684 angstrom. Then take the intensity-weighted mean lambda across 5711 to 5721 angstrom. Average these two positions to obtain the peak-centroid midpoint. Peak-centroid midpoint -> 5698.5 angstrom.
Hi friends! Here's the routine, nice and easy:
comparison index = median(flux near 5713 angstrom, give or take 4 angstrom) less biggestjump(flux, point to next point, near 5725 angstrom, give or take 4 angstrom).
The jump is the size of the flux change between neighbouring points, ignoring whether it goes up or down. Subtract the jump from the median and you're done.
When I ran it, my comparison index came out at 0.80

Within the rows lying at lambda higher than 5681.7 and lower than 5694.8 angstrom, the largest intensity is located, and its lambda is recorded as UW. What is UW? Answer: 5682.35 angstrom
